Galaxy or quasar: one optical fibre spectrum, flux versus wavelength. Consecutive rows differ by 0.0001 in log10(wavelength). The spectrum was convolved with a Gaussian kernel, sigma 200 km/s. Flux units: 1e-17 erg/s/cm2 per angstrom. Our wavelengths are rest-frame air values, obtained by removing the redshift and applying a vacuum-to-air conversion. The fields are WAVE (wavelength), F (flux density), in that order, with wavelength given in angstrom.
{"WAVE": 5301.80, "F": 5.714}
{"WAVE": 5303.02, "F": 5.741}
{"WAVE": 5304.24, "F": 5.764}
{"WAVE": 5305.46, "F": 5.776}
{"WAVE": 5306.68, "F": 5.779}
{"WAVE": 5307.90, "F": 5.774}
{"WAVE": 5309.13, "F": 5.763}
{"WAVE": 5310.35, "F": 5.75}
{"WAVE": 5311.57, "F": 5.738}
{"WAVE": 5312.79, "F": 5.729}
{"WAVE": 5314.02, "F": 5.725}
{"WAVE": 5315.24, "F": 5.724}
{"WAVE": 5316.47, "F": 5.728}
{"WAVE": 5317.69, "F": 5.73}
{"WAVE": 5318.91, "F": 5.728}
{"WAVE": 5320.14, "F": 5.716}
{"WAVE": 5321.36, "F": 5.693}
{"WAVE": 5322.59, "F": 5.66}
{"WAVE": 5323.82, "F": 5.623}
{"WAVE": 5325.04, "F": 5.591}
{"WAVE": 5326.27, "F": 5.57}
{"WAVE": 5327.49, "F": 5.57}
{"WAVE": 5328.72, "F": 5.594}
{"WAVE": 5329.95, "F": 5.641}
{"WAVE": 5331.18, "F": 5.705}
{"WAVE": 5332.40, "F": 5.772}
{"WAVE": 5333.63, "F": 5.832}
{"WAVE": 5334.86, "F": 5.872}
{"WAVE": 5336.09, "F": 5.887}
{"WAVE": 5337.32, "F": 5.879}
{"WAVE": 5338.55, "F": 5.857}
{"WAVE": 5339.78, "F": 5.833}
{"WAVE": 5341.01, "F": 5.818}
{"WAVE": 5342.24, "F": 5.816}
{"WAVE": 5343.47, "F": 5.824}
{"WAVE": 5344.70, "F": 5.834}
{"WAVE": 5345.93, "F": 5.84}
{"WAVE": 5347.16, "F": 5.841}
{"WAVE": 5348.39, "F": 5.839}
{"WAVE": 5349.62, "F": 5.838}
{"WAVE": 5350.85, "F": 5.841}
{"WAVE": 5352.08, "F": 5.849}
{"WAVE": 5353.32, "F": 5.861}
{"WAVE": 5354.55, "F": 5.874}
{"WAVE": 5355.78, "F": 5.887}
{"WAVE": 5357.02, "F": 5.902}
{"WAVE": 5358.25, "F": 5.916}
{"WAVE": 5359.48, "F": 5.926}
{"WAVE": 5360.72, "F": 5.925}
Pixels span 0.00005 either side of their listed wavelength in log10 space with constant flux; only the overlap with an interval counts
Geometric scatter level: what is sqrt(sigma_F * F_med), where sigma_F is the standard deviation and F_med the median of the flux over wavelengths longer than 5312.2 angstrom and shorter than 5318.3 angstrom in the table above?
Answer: 0.12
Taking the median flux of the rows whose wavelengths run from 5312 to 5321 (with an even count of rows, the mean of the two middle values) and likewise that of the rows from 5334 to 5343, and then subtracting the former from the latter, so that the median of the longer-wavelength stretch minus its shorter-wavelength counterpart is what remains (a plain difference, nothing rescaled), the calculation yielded 0.129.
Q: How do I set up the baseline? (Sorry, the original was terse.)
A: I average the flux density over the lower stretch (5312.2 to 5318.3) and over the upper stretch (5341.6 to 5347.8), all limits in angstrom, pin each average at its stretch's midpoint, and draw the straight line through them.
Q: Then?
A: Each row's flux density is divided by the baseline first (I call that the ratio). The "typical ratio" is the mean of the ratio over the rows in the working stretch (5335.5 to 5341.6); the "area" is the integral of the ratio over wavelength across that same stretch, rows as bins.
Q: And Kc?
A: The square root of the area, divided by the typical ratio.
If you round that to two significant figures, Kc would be 2.5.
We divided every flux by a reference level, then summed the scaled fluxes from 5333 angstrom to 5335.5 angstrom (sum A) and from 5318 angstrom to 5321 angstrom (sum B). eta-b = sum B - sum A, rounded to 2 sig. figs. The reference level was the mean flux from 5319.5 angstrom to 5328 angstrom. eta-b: -0.046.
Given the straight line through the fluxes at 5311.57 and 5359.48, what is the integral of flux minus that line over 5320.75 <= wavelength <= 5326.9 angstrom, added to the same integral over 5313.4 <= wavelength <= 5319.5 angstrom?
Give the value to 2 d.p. -1.16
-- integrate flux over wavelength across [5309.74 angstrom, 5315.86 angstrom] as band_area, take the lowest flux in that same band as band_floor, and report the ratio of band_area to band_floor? 6.1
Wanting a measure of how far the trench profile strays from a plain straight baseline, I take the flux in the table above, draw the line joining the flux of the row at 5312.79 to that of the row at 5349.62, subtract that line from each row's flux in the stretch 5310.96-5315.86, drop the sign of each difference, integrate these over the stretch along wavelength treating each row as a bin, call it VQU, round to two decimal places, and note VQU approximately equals 0.04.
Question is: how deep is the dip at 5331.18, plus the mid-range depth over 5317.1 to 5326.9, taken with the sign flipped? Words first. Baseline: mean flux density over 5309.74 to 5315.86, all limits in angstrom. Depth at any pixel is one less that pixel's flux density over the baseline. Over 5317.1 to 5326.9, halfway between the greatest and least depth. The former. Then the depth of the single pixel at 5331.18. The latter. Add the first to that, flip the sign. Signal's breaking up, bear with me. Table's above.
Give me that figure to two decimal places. -0.02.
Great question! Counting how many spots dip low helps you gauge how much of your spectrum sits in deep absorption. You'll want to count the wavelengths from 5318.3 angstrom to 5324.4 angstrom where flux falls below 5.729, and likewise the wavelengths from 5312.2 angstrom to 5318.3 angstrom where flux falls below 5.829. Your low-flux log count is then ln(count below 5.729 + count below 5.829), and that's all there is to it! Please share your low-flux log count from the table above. 2.3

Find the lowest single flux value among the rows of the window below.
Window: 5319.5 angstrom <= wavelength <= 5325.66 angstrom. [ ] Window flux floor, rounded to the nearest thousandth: 5.591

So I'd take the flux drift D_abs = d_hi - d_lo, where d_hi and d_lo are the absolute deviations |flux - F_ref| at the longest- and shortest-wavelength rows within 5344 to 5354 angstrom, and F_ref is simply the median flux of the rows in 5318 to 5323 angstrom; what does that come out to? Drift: 0.027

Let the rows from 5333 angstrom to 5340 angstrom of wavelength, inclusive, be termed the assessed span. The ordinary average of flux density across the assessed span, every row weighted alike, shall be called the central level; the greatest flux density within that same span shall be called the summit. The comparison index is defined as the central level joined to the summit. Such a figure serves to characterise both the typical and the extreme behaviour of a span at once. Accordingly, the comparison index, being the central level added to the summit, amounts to 11.7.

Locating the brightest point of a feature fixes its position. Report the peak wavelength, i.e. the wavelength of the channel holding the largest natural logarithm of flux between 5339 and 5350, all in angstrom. 5347.16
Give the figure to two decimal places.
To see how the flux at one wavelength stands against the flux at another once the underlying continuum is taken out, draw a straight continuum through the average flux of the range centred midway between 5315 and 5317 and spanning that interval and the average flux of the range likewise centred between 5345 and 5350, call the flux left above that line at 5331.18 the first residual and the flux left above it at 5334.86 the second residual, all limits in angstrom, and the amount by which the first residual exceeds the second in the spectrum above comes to -0.15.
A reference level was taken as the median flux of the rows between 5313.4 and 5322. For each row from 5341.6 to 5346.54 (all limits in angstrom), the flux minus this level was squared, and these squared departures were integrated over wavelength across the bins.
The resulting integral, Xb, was 0.05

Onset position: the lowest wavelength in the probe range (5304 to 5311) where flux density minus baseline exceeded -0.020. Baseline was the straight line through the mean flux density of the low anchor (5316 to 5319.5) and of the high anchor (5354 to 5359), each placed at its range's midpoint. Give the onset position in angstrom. 5304.24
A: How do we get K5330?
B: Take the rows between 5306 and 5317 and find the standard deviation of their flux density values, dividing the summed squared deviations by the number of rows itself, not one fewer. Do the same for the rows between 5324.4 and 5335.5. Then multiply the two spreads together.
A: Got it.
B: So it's 0.0023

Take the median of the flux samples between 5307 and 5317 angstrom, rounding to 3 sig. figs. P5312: 5.73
